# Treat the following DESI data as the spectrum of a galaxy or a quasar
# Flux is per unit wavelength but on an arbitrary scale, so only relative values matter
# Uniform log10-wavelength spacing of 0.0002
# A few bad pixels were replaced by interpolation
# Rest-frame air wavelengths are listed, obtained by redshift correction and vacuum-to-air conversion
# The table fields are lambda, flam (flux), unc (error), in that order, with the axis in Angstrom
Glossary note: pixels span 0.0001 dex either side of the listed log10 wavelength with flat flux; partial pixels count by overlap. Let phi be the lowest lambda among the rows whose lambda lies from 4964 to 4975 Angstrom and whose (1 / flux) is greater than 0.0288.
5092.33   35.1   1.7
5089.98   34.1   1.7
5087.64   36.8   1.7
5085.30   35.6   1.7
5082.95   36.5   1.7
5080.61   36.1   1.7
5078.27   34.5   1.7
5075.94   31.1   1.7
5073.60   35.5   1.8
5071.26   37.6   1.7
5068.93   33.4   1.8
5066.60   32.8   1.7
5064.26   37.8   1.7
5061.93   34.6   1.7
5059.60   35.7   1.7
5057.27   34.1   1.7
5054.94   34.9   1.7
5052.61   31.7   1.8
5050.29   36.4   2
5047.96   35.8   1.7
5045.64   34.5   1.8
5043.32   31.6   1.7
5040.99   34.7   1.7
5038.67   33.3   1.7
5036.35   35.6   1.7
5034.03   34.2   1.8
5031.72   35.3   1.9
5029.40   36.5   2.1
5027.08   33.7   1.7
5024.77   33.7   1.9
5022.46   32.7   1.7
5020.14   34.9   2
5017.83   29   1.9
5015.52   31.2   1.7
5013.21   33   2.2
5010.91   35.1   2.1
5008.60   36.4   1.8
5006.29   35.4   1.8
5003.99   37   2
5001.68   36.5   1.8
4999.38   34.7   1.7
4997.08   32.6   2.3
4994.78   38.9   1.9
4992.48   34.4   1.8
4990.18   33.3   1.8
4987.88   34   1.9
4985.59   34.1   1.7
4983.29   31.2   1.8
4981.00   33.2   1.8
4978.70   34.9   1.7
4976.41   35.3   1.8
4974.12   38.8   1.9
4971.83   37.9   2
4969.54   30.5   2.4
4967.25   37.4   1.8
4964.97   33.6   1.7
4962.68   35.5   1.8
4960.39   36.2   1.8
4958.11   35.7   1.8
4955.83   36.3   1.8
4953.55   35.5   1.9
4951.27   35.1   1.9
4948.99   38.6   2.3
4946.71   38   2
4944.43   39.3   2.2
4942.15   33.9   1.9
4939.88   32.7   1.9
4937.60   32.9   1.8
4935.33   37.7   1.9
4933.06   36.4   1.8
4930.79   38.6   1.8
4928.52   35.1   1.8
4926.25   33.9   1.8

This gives 4964.97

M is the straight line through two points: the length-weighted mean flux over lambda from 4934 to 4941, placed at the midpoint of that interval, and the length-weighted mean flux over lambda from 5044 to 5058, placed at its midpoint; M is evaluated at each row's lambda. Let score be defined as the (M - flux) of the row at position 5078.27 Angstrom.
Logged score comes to 0.0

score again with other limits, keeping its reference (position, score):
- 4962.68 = -1.0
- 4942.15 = 0.6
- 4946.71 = -3.5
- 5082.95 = -2.0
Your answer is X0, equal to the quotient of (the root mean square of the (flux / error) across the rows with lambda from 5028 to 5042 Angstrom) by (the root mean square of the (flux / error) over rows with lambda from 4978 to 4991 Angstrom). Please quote 1.03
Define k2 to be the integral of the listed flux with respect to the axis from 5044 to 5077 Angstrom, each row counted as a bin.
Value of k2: 1144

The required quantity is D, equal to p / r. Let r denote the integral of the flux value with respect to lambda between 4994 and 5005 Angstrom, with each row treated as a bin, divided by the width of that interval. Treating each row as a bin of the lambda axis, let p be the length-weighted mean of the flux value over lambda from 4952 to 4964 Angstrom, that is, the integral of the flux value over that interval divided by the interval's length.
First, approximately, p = 35.8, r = 35.8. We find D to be 1.00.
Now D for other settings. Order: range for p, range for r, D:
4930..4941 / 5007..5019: 1.08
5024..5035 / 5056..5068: 0.99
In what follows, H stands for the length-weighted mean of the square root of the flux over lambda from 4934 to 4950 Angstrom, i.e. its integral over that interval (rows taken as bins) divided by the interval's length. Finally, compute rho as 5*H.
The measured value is 30.0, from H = 6.01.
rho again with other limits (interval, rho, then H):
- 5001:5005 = 30.3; 6.05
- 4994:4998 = 29.8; 5.97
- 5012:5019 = 27.9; 5.58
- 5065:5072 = 29.4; 5.88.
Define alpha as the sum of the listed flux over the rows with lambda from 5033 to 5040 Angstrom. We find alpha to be 103.1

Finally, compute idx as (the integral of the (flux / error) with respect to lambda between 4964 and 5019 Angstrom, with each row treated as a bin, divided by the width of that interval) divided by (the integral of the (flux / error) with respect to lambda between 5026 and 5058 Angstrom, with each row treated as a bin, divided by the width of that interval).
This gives 0.95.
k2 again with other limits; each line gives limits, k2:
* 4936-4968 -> 1145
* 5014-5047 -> 1110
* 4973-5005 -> 1117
